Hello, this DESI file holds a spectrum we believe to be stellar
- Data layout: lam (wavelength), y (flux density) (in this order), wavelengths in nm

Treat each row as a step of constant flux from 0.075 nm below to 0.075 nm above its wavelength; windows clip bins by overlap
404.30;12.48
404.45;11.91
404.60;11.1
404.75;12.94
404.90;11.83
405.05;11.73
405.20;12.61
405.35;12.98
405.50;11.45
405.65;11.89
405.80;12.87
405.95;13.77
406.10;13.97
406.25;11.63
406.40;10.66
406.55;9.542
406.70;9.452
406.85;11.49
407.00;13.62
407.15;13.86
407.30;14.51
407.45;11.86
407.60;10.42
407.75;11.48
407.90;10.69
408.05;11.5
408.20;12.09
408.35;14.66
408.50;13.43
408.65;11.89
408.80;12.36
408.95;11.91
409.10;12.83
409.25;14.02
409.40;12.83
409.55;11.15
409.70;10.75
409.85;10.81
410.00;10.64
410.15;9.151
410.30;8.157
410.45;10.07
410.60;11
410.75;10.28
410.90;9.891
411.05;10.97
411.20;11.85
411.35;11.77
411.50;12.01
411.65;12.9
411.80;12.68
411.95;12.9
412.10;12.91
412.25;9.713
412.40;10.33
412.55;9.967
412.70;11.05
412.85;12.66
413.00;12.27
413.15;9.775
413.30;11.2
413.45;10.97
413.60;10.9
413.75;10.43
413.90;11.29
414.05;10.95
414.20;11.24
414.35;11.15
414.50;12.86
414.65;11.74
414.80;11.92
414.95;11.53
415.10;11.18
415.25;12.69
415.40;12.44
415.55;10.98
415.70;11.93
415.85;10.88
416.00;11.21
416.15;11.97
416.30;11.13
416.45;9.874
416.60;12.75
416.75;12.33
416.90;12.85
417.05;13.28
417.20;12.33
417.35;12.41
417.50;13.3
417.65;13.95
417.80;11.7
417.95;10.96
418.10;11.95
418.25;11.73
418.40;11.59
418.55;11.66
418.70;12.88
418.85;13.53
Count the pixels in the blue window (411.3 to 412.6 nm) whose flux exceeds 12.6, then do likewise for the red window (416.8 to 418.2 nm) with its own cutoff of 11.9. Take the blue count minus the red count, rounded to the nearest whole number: -3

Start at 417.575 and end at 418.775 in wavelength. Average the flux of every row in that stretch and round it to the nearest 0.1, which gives 12.1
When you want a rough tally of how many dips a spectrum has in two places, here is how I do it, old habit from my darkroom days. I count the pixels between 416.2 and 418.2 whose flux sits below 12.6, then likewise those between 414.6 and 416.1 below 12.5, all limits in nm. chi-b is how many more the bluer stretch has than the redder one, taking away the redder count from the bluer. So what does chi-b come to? 1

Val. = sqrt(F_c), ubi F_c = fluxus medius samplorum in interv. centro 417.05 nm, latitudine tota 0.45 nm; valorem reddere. 3.58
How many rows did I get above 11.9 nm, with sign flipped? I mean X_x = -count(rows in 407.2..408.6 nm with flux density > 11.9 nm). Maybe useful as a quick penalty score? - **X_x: -4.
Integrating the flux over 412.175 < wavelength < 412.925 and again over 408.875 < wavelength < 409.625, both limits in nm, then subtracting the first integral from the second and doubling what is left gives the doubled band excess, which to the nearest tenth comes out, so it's 2.7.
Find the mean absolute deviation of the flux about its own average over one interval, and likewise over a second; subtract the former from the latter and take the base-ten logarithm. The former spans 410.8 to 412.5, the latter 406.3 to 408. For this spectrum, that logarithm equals -0.48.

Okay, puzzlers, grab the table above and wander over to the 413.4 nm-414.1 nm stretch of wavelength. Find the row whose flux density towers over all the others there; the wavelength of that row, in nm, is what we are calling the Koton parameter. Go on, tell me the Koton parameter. 413.90 nm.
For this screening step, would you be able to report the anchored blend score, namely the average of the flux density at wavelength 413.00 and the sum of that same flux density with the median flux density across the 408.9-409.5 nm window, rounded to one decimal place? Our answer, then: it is 18.7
